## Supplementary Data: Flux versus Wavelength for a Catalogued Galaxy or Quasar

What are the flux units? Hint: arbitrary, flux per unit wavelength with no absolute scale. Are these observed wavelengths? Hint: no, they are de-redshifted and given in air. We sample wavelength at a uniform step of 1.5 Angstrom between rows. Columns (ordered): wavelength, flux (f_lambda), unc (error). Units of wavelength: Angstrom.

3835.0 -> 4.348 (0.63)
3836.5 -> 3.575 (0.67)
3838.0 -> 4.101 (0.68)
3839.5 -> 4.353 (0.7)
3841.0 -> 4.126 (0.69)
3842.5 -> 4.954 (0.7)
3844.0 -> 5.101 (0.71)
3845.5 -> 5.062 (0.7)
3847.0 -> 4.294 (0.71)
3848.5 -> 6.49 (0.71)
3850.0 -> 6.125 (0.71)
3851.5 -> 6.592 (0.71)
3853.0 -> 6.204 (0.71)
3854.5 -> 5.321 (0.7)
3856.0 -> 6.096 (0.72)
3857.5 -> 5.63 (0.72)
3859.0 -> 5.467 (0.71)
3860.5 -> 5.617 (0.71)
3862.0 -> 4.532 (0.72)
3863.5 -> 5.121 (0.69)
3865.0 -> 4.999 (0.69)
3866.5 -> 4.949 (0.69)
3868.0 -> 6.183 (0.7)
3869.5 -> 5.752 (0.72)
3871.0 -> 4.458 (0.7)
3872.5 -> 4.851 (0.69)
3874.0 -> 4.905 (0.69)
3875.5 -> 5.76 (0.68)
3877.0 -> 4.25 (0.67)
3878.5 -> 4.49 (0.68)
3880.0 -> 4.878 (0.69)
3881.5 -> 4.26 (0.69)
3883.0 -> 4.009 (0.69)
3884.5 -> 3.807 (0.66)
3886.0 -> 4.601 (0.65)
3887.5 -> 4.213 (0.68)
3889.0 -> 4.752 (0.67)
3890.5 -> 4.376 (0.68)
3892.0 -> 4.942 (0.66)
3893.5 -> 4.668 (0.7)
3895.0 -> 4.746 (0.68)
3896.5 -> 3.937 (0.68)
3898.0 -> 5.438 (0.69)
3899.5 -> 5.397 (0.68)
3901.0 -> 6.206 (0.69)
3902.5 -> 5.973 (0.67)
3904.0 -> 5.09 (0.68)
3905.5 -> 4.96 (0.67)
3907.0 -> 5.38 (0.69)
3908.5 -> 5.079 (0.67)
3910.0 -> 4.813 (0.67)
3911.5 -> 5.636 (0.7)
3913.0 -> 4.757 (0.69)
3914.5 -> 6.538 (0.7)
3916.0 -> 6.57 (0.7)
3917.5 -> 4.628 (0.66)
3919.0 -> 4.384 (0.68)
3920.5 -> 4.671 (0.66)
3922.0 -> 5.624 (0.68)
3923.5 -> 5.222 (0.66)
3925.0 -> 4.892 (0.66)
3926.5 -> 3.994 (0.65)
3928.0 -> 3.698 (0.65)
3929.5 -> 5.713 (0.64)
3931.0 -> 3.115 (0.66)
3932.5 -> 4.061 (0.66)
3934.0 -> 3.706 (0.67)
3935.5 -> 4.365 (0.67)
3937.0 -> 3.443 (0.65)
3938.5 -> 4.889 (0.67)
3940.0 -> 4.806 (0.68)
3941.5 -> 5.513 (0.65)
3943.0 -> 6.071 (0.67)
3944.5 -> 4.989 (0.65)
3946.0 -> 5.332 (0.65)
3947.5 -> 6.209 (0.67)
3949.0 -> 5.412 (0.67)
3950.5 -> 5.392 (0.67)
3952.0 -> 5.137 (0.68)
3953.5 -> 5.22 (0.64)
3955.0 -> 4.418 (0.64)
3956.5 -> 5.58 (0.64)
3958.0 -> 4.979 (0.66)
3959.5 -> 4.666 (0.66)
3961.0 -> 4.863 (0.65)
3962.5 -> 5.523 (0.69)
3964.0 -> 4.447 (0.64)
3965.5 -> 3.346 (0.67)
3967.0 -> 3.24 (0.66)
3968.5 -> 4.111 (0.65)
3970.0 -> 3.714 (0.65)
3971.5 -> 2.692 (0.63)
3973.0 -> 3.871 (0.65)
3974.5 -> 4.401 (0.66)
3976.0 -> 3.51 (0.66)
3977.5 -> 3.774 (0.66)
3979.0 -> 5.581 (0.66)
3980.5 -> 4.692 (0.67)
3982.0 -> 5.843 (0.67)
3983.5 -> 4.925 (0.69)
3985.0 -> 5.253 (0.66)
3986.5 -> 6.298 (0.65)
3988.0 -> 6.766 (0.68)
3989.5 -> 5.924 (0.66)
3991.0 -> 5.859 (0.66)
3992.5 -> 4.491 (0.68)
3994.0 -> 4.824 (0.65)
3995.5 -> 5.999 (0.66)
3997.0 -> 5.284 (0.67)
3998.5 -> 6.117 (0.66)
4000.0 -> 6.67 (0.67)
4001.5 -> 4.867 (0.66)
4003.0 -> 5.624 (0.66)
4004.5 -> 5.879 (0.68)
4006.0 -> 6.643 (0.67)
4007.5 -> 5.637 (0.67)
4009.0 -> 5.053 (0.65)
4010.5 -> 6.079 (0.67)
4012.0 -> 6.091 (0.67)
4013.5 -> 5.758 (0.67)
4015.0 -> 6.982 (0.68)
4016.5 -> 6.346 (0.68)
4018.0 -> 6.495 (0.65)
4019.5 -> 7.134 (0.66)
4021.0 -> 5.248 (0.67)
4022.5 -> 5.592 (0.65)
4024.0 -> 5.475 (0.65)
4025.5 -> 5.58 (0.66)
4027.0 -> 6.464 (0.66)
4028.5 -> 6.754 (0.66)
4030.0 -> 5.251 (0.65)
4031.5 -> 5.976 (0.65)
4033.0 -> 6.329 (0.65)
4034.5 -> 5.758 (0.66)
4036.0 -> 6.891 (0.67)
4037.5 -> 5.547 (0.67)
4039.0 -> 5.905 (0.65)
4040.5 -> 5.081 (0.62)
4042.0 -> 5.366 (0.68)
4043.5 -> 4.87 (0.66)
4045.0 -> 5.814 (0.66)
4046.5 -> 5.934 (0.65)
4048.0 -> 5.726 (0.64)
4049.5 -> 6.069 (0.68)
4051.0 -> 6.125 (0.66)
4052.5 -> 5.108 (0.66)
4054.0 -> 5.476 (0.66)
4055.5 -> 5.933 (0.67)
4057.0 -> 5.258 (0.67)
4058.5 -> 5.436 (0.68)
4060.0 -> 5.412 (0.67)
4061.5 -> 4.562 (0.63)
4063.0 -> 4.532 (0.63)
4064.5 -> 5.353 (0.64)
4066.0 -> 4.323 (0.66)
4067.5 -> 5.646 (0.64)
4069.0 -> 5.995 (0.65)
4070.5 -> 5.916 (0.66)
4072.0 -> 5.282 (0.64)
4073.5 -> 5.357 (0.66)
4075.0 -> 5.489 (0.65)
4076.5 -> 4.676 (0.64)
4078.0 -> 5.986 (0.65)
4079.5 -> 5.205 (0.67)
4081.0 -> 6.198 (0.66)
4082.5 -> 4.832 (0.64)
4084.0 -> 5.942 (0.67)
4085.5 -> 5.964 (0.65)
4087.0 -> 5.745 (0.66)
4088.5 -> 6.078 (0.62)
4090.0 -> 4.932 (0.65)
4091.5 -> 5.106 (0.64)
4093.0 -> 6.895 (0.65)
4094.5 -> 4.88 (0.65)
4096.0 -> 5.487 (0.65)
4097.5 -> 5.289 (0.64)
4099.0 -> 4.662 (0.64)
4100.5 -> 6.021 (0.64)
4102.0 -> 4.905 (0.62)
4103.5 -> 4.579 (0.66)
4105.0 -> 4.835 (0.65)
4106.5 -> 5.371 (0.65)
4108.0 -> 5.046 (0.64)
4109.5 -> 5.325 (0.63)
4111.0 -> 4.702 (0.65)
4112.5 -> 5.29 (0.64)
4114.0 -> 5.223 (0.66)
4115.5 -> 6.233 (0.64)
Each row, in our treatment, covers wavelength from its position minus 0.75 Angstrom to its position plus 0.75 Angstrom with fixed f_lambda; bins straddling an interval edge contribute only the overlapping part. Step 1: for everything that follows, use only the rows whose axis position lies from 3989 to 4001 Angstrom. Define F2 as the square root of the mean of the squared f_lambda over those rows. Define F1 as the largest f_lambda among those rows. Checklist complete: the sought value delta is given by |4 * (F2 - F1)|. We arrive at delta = 3.9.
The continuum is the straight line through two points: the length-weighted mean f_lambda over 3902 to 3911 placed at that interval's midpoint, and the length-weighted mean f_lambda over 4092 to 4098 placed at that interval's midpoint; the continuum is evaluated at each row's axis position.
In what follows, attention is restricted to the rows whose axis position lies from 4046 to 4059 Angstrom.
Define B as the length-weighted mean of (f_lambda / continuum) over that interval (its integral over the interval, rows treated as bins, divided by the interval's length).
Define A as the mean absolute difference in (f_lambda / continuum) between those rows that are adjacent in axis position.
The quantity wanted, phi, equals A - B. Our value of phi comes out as -0.951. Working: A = 0.074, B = 1.03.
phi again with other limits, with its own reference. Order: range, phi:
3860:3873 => -0.881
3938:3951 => -0.917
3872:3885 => -0.792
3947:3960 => -0.887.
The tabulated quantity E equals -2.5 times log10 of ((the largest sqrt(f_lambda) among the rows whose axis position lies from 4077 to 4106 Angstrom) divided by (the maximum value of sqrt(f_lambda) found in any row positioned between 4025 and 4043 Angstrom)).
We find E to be 0.00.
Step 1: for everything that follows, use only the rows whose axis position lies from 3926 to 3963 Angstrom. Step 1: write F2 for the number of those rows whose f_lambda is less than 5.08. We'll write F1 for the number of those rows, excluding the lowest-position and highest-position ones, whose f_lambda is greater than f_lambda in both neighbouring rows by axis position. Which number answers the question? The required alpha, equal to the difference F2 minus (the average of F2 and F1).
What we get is 3.0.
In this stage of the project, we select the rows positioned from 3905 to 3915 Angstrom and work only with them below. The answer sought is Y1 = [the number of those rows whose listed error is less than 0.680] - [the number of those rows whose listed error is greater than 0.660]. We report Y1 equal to -4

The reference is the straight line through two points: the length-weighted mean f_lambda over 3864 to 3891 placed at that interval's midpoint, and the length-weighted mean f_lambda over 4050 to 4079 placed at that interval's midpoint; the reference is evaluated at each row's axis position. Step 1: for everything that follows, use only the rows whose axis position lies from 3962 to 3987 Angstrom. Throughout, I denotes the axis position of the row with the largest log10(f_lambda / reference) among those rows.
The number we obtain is 3986.5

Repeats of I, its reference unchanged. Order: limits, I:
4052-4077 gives 4069.0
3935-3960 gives 3947.5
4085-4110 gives 4093.0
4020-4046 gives 4036.0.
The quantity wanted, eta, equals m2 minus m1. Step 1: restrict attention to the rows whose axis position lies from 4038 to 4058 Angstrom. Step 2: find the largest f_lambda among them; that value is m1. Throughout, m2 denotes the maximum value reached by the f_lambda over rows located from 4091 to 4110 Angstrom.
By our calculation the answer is 0.8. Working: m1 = 6.125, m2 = 6.895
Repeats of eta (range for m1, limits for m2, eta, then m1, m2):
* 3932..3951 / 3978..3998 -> 0.6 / 6.209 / 6.766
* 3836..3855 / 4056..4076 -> -0.6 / 6.592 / 5.995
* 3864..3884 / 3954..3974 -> -0.6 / 6.183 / 5.58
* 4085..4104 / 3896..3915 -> -0.4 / 6.895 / 6.538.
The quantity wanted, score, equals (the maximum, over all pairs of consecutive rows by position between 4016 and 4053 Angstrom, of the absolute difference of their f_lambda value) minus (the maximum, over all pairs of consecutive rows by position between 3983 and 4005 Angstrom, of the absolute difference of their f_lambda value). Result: 0.1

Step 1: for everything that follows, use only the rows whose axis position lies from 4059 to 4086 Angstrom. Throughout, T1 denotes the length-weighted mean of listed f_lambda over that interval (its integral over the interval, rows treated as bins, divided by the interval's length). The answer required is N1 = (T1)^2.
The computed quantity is 29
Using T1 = 5.4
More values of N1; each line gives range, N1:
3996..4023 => 36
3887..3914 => 25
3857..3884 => 25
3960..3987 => 20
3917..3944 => 21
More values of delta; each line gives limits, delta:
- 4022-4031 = 3.5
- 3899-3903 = 1.3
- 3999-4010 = 3.5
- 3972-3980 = 5.2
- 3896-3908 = 3.5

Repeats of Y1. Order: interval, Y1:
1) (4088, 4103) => 10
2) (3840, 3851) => -7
